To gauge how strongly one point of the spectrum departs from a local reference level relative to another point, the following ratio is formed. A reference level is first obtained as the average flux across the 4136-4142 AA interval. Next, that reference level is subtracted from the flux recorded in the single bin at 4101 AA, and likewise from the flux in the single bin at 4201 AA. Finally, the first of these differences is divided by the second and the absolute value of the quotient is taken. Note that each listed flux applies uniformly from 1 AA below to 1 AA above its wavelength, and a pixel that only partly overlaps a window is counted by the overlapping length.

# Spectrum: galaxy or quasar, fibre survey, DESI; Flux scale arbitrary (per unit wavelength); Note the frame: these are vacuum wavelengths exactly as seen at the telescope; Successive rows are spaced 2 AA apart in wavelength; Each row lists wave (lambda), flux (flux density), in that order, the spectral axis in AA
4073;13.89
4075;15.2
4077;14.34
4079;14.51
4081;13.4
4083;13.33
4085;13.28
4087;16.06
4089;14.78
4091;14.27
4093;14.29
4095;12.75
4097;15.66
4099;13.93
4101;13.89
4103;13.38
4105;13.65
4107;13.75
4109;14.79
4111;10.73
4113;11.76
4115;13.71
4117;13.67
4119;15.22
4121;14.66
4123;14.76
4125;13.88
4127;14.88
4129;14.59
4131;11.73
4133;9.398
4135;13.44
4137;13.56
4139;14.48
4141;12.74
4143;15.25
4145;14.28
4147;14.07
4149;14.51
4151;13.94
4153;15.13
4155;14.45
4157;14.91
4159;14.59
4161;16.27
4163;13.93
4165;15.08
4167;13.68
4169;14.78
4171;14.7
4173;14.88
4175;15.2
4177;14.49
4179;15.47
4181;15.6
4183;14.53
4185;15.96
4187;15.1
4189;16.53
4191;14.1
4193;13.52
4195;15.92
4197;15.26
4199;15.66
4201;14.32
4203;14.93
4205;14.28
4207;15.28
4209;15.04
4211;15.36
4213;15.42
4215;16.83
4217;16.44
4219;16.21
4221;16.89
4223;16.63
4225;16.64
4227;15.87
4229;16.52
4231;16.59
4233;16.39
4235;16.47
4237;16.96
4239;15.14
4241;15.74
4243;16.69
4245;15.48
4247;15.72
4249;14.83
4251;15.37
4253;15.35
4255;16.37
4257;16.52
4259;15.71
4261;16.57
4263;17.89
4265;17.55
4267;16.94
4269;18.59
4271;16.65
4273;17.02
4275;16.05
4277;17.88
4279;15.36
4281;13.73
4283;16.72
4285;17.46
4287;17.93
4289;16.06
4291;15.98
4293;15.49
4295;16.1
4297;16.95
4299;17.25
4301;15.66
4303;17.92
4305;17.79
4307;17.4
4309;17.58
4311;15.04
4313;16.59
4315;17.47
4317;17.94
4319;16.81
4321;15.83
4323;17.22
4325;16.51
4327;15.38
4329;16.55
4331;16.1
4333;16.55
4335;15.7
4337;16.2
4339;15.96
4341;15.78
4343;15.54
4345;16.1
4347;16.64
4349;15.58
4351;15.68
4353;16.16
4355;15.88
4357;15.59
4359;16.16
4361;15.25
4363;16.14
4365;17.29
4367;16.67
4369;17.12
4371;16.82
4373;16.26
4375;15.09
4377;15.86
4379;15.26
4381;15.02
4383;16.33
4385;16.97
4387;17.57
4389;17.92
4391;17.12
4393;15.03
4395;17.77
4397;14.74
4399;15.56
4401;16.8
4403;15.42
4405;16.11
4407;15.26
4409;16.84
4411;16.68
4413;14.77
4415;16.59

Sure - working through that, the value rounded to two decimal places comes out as 0.41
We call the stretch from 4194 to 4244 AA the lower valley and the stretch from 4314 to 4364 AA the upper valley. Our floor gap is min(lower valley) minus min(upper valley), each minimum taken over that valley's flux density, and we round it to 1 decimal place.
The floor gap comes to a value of -1.0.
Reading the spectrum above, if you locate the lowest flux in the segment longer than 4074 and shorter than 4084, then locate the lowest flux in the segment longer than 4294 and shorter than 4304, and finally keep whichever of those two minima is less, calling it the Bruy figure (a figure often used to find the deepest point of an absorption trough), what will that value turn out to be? 13.3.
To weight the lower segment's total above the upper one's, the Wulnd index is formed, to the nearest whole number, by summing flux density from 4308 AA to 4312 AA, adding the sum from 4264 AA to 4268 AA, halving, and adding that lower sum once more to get 68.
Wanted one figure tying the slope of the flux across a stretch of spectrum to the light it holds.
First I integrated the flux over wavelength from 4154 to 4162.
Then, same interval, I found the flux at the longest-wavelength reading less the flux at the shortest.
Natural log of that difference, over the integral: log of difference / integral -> 0.005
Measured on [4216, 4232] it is -0.007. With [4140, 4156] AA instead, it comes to 0.002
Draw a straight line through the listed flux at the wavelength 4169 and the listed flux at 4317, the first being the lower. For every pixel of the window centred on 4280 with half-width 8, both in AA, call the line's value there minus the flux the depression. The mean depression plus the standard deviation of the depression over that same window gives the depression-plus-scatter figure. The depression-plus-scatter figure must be 2.0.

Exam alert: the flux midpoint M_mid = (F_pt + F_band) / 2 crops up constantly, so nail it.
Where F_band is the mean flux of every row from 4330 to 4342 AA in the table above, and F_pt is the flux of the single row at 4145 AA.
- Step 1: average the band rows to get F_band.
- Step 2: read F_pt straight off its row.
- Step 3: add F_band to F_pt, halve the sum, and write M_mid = 15.2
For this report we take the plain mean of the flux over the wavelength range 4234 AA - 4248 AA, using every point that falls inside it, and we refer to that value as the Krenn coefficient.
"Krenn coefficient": 16.0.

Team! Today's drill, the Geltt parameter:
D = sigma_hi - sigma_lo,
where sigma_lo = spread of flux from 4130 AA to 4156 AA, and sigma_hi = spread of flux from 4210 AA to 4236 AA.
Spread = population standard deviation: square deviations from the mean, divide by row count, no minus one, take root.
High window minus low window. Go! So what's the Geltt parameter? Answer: -1.1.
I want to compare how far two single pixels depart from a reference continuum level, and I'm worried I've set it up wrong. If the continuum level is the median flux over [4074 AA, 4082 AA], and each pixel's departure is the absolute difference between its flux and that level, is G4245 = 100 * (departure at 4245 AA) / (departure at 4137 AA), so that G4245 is 122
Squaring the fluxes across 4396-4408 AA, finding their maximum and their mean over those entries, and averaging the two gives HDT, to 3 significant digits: 264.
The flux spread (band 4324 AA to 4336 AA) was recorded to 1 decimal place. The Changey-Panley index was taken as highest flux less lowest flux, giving 1.2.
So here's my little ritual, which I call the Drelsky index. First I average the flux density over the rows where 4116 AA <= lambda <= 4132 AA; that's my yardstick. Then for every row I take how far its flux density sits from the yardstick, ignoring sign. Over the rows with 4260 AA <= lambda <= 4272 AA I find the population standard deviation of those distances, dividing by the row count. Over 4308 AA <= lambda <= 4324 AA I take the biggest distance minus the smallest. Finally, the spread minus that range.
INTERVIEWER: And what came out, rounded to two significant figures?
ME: -2.2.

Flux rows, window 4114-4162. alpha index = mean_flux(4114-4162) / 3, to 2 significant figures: 4.7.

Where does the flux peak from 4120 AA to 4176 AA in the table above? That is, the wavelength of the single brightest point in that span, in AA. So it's 4161 AA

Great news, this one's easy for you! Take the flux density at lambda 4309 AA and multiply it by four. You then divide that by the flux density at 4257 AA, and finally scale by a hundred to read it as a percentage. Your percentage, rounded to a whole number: 426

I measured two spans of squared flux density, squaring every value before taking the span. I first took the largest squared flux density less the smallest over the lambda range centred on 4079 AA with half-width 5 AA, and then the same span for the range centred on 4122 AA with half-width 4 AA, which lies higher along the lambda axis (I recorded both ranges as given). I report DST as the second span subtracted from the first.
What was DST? 14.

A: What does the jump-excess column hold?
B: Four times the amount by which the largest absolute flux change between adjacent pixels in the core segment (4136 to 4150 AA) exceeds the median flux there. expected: -47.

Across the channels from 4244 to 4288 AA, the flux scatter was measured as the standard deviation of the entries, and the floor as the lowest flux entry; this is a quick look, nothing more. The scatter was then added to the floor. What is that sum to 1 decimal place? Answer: 14.9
